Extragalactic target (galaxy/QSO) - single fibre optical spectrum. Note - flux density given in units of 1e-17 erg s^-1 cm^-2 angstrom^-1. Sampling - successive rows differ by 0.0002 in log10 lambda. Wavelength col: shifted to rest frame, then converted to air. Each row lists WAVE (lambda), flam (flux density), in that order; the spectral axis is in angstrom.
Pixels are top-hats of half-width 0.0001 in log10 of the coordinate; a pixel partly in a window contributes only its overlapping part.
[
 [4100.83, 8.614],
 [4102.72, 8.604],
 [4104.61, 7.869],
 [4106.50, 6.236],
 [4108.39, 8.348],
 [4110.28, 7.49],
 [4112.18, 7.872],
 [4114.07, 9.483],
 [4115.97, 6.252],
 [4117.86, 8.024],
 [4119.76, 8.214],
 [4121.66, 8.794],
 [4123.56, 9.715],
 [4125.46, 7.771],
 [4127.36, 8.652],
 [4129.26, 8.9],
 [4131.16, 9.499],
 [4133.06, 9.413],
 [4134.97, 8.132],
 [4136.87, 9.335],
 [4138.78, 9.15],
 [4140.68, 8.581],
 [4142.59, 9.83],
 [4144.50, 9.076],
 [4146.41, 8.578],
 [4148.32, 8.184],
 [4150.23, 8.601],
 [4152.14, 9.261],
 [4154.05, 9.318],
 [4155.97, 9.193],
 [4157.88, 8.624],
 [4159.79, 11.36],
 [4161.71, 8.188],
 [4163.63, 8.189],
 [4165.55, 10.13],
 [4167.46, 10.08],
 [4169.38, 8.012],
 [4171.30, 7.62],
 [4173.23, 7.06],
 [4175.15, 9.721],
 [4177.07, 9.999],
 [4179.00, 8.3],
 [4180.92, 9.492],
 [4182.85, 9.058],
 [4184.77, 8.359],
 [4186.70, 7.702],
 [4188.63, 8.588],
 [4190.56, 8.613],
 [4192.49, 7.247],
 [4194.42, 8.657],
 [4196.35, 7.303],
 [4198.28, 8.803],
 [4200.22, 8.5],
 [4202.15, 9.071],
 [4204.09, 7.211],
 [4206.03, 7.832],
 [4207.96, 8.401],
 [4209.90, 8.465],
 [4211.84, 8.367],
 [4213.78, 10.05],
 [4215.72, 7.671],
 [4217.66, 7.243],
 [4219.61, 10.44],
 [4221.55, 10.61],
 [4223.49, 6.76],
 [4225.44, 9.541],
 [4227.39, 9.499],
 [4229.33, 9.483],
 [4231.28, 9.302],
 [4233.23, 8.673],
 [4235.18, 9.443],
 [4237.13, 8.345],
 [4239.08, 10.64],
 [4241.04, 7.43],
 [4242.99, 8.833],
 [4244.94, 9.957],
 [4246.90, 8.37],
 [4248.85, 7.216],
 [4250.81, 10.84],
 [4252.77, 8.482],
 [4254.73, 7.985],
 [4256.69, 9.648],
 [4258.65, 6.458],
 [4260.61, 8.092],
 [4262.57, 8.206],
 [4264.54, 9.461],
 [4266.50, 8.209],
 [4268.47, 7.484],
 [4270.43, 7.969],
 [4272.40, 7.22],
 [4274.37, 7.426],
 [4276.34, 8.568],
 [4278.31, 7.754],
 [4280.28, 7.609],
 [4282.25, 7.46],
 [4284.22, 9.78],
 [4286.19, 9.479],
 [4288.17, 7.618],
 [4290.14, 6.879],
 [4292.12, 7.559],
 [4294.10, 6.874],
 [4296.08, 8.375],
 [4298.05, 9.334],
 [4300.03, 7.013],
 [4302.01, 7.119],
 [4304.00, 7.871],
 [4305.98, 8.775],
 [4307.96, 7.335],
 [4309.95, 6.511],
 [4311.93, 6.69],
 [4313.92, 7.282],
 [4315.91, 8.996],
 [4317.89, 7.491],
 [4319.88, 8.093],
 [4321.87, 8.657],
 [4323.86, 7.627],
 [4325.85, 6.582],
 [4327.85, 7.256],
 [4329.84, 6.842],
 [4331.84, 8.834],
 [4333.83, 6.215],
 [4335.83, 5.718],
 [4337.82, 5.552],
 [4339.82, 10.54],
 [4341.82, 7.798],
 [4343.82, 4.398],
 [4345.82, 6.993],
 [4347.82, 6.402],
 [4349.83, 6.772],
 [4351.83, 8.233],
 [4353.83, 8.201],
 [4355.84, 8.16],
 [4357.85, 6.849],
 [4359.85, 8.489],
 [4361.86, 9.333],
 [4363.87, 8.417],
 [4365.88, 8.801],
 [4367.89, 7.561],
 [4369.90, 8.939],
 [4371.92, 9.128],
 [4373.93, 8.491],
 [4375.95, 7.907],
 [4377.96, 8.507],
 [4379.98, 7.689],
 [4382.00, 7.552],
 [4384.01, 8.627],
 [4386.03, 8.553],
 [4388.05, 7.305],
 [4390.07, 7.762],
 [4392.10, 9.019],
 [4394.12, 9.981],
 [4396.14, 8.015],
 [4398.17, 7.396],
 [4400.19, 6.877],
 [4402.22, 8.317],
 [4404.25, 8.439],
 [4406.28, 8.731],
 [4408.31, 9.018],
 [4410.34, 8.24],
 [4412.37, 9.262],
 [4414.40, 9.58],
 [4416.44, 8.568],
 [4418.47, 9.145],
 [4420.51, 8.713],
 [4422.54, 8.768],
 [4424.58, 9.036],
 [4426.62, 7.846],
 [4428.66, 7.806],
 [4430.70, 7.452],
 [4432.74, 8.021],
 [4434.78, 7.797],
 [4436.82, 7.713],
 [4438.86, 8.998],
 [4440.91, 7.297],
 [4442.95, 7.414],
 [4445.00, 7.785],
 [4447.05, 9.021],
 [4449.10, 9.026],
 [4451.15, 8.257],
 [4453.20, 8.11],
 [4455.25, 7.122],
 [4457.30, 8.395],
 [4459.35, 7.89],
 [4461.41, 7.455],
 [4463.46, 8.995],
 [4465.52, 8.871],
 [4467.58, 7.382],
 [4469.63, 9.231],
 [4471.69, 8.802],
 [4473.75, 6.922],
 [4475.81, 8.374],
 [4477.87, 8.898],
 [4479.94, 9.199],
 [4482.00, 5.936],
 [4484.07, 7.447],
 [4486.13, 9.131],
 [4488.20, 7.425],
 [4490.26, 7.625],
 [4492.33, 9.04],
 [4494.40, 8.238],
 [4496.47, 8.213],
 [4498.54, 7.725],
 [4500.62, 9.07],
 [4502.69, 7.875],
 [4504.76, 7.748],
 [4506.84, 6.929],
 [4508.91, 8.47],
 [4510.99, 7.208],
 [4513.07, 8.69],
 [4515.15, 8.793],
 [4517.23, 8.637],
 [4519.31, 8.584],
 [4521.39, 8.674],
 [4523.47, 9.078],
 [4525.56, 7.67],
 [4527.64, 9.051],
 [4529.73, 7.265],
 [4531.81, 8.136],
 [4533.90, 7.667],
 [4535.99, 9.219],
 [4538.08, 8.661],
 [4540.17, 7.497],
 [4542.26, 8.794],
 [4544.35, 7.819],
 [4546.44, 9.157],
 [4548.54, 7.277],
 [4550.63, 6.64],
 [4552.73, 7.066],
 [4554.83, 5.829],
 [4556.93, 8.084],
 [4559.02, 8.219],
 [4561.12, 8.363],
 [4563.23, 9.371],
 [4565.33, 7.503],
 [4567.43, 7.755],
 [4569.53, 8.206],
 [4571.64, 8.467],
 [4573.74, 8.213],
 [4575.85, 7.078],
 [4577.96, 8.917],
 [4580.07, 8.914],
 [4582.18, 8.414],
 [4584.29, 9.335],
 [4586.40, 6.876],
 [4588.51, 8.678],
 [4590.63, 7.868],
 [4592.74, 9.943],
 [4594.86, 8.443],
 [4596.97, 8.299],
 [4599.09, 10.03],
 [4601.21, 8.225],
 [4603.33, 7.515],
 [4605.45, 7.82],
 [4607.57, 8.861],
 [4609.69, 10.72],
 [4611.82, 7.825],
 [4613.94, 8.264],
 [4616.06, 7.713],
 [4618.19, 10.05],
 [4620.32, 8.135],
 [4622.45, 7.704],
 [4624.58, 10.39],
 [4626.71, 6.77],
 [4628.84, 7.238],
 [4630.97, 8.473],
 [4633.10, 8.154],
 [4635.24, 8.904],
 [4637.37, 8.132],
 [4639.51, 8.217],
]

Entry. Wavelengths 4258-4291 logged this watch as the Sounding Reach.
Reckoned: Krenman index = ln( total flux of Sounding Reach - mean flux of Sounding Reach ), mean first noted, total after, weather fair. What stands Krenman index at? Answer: 4.85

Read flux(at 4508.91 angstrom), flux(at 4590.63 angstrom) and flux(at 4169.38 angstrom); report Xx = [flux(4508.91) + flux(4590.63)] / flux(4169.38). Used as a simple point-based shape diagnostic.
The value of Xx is 2.04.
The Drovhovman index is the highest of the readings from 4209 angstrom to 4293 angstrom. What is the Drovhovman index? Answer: 10.84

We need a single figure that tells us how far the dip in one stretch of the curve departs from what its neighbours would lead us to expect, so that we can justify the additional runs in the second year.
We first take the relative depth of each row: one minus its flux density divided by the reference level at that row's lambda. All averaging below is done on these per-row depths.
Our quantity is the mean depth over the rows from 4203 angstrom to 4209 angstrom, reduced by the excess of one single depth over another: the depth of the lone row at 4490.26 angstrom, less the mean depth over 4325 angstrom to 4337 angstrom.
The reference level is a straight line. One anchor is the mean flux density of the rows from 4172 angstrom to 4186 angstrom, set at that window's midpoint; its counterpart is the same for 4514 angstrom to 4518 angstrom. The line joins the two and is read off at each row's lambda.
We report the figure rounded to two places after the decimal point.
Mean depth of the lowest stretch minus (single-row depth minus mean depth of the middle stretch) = 0.20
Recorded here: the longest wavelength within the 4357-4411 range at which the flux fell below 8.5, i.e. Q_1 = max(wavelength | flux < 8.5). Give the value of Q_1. 4410.34 angstrom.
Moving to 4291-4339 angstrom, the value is 4337.82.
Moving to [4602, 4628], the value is 4626.71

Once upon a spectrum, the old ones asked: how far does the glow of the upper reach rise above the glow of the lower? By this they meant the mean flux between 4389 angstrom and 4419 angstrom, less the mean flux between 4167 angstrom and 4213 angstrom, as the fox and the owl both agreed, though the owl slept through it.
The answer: 0.12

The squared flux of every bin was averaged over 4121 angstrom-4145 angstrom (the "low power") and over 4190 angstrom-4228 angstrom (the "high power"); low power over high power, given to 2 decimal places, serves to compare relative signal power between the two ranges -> 1.10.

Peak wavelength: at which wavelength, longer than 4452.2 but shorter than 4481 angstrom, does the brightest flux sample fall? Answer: 4469.63 angstrom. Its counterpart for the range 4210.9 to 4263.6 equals 4250.81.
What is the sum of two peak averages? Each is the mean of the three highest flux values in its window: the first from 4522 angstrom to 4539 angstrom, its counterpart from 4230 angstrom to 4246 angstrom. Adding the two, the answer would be 19.1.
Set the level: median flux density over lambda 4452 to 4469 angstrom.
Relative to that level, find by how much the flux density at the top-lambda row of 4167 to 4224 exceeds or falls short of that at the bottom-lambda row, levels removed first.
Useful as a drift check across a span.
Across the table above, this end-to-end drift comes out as -3.3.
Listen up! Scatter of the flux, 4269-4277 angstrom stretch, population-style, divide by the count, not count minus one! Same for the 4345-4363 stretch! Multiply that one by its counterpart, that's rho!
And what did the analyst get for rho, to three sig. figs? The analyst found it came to 0.487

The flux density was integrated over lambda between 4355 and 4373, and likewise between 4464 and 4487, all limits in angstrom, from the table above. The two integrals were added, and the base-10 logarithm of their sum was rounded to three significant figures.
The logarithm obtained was 2.53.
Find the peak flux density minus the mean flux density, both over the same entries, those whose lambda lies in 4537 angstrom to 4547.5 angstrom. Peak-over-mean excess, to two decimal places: 0.77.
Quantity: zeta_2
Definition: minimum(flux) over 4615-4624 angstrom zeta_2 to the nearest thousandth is 7.704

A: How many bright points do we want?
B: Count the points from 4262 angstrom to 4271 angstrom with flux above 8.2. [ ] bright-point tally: 3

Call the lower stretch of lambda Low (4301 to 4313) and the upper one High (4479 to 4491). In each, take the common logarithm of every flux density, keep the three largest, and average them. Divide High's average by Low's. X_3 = 1.04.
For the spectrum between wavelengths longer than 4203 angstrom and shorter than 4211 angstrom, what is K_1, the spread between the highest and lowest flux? 1.25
